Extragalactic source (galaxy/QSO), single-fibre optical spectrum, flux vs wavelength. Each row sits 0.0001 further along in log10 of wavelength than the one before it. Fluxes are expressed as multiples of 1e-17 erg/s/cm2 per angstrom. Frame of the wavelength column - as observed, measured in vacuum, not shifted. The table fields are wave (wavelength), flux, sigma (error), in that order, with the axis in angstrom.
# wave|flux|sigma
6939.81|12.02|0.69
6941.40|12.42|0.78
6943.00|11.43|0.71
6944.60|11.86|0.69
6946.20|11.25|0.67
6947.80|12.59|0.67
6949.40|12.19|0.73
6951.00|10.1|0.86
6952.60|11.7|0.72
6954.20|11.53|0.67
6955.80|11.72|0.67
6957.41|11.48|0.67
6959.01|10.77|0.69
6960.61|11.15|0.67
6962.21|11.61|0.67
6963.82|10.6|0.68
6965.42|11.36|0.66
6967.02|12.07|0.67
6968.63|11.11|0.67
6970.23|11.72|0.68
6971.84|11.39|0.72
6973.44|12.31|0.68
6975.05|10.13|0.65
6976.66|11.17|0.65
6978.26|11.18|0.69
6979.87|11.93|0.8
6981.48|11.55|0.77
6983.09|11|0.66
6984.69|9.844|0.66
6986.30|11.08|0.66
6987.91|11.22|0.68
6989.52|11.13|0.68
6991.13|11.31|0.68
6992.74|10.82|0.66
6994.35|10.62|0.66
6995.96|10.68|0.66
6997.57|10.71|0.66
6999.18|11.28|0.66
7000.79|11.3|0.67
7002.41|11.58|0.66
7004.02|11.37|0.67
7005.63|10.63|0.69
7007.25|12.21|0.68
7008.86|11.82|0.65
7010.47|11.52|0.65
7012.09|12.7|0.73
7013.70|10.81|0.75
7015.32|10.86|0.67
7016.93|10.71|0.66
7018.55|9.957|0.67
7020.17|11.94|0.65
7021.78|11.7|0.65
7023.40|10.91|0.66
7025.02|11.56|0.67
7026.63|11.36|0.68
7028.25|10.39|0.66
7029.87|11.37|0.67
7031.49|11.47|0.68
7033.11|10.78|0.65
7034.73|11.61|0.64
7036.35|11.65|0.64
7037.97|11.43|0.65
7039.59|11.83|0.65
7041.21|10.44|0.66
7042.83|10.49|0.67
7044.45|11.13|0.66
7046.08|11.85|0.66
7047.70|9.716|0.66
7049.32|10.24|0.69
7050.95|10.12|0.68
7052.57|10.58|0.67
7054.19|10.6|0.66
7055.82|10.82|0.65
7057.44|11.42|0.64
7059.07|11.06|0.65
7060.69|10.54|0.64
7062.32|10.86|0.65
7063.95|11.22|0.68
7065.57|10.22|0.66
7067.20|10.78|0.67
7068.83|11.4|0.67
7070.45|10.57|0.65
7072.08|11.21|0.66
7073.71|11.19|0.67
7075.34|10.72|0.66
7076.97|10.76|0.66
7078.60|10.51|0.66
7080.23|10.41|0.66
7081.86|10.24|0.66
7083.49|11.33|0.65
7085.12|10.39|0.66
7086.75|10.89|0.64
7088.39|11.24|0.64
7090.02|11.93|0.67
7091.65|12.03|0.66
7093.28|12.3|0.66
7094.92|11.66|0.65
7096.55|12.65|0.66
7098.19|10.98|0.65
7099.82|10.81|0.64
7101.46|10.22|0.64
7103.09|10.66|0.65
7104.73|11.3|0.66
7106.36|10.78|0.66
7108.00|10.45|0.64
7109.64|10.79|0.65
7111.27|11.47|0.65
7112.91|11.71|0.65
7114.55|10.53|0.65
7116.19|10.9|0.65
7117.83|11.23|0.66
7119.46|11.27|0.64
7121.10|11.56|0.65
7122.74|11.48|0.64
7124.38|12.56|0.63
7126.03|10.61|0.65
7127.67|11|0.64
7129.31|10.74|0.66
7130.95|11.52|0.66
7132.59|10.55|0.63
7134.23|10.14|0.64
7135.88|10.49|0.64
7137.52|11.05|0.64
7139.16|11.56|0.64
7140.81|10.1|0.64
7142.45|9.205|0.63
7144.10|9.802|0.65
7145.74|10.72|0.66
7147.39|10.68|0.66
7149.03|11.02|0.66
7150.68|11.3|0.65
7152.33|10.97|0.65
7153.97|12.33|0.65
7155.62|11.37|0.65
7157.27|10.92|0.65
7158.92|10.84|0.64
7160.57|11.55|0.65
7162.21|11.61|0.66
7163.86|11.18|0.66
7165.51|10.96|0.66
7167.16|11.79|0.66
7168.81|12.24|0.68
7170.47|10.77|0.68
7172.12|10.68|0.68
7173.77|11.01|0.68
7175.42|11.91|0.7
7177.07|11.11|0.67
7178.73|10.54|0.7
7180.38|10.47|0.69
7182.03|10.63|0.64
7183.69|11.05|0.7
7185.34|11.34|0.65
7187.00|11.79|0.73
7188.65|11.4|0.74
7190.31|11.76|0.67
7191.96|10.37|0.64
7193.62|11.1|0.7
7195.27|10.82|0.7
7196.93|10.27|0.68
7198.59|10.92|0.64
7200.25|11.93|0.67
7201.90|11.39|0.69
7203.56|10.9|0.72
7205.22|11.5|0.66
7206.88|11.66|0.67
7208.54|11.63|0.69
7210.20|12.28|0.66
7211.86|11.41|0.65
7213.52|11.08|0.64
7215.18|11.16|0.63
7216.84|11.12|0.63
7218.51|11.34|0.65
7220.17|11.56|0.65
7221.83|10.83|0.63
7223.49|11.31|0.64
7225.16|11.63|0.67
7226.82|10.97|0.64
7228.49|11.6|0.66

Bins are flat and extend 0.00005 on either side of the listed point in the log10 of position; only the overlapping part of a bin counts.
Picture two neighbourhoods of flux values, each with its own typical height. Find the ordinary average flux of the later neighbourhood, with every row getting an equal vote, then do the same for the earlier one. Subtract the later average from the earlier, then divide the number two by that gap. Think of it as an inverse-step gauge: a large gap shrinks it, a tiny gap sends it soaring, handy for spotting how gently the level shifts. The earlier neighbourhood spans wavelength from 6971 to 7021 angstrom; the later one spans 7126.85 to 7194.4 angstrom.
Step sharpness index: 12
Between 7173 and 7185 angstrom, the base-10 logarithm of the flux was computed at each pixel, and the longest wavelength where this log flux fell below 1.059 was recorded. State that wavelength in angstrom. 7183.69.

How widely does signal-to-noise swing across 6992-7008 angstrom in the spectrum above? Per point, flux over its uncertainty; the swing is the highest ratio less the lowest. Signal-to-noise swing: 2.55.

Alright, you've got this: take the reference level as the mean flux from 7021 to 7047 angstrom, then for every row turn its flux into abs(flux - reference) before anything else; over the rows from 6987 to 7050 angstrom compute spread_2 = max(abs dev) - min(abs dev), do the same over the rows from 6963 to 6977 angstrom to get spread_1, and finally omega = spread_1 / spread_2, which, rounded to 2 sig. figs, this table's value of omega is 0.69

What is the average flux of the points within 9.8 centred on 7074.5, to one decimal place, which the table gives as 10.8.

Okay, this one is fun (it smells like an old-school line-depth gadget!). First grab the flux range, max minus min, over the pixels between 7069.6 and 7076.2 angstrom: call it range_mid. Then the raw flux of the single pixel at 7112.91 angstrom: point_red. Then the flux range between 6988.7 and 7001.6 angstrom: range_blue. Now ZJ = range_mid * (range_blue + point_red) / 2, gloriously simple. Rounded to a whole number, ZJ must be 4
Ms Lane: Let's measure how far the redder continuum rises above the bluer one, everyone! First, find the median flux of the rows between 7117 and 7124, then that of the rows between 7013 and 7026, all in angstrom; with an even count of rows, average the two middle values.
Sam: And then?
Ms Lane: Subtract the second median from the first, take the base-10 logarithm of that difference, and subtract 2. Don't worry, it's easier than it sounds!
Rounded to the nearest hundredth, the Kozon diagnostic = -2.31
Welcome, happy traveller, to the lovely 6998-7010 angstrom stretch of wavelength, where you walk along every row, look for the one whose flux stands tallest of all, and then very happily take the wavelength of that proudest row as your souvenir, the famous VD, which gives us 7007.25 angstrom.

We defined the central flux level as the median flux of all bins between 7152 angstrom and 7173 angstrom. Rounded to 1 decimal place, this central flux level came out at 11.2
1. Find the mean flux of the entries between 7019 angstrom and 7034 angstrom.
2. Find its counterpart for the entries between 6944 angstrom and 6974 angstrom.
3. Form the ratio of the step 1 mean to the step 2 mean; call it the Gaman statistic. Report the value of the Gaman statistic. 0.98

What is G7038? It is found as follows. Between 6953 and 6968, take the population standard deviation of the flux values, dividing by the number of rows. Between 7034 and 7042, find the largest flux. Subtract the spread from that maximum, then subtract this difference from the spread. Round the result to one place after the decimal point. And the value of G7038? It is -11.0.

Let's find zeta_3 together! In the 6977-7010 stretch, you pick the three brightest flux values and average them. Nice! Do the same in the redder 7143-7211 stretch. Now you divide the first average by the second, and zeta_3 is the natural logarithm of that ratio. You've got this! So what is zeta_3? -0.02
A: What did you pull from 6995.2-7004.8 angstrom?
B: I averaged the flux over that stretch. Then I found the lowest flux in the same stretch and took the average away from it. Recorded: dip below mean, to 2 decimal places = -0.47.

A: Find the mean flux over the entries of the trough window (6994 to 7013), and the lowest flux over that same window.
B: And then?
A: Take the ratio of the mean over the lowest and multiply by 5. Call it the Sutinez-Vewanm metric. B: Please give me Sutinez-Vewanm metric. 5.4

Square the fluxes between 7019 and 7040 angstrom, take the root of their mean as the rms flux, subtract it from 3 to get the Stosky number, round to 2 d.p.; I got -8.39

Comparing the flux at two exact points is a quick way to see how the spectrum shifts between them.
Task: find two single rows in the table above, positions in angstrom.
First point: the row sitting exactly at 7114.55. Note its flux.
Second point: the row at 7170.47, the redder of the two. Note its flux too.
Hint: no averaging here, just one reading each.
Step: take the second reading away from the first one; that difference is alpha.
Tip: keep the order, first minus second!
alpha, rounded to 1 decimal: -0.2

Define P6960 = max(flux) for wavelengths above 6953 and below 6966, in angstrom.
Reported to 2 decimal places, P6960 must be 11.72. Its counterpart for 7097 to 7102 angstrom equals 10.98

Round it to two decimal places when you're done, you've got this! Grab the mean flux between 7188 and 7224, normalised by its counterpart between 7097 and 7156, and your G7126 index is 1.03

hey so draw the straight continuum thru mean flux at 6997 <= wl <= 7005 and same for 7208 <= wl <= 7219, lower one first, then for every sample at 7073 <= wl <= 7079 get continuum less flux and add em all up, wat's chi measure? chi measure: 2.1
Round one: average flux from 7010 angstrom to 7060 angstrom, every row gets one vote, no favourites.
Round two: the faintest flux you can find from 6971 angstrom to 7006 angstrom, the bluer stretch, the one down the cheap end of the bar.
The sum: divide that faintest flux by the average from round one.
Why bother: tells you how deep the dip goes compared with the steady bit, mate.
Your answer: 0.890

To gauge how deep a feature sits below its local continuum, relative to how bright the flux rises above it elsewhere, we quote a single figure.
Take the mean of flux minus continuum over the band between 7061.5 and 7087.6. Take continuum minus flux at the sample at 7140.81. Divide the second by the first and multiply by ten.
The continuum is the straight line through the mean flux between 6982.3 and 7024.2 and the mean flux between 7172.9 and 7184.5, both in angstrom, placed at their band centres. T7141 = -33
